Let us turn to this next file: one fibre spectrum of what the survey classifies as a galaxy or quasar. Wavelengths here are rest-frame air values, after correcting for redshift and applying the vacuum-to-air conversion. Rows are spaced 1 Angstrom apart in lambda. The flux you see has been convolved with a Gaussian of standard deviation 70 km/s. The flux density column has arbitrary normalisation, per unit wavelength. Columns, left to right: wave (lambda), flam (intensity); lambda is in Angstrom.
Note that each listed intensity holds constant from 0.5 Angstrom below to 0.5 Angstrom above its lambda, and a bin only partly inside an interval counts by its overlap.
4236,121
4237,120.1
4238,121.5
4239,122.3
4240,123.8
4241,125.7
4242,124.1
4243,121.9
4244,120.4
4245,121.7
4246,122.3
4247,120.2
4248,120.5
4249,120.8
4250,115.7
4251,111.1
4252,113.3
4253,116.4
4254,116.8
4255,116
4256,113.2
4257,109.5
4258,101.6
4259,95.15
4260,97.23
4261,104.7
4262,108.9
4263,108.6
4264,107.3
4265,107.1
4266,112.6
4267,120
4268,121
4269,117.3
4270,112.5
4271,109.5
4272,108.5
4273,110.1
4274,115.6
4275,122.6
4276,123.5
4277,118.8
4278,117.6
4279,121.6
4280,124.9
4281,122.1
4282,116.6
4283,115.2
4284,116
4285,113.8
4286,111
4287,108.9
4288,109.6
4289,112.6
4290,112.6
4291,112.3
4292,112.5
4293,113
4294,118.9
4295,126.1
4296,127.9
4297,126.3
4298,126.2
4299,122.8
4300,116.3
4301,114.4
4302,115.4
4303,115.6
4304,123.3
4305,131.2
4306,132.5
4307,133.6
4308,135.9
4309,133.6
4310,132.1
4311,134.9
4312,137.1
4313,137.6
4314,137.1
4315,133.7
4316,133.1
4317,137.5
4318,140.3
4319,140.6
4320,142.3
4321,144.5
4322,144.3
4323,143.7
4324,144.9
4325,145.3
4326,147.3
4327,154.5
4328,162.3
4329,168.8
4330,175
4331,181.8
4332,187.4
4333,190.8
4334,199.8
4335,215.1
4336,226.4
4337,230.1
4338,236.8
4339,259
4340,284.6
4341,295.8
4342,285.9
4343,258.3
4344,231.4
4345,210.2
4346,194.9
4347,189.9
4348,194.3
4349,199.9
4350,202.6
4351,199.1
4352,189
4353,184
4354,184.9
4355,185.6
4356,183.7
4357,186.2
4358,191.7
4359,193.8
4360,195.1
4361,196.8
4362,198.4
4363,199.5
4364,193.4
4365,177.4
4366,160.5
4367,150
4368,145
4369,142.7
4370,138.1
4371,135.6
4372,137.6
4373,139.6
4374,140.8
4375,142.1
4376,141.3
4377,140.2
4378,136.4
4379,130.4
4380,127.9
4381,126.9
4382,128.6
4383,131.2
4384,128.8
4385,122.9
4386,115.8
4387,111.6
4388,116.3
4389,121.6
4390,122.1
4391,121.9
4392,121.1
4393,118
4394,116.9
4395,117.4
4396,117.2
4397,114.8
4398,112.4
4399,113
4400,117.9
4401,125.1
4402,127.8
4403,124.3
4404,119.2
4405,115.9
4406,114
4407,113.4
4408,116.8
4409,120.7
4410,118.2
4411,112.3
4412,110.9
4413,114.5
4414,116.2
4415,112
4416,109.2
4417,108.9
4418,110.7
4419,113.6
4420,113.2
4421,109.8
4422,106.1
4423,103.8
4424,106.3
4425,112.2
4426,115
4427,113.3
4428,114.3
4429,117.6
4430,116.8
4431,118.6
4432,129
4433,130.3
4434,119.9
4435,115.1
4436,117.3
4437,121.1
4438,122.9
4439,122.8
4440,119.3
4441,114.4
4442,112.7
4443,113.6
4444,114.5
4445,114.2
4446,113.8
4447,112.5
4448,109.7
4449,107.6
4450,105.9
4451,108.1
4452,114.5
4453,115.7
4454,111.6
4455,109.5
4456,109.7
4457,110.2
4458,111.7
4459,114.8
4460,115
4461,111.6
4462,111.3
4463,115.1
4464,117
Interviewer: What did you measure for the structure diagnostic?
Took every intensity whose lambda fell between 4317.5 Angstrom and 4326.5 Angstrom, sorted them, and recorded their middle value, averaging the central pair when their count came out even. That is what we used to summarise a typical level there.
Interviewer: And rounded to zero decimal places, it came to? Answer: 144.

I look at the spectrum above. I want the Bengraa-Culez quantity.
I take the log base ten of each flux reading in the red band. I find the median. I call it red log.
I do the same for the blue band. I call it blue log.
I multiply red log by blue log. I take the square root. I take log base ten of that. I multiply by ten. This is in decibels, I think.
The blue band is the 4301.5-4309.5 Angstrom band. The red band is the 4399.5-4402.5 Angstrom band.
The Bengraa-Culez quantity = 3.24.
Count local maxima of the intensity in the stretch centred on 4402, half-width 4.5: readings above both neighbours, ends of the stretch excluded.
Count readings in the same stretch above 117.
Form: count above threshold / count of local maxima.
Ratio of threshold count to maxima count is 5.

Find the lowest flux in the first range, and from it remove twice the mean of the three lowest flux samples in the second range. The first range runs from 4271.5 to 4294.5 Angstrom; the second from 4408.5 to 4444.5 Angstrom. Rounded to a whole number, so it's -102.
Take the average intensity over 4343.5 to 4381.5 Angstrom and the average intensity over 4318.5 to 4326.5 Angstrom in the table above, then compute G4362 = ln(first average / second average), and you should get 0.17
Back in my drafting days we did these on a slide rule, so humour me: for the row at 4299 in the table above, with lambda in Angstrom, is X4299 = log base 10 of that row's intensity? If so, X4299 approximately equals 2.09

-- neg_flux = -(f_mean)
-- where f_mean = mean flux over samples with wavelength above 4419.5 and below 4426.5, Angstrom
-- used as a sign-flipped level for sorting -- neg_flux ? -109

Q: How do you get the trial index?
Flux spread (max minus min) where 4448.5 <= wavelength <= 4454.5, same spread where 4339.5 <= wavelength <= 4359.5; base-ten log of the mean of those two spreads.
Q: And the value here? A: 1.78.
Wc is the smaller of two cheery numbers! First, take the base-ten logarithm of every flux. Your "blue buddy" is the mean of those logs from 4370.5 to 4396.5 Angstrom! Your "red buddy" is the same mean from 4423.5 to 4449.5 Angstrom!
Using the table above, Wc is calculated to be 2.065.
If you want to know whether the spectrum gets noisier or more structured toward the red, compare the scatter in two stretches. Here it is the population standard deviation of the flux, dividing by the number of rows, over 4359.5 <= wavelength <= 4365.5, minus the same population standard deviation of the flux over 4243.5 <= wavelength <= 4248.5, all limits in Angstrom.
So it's 7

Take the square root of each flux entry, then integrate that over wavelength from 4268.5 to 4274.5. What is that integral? 64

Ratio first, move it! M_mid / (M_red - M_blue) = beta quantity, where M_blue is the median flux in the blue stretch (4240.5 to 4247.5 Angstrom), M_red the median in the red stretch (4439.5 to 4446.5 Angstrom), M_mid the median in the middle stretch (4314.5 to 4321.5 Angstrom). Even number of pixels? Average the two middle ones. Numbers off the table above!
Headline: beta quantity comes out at -18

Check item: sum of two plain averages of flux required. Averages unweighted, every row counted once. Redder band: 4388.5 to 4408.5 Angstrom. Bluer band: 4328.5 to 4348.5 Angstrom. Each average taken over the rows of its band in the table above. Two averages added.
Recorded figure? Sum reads 339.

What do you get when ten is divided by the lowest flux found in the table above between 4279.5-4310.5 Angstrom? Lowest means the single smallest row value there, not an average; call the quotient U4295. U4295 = 0.09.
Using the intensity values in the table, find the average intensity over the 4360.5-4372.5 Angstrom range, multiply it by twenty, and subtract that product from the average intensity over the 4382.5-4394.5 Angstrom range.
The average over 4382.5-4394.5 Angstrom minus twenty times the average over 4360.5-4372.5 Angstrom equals -3171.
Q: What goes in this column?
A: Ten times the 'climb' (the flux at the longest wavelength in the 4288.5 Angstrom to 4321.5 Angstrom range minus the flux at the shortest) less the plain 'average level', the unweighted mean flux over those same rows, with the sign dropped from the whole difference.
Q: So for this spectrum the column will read 191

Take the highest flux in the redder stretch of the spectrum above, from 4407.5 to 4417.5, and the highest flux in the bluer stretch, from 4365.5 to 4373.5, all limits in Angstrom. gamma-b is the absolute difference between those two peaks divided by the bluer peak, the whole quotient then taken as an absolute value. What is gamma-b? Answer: 0.25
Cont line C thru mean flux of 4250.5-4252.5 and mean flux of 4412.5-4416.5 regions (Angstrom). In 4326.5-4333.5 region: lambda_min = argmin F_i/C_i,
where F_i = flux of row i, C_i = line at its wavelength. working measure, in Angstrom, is 4327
